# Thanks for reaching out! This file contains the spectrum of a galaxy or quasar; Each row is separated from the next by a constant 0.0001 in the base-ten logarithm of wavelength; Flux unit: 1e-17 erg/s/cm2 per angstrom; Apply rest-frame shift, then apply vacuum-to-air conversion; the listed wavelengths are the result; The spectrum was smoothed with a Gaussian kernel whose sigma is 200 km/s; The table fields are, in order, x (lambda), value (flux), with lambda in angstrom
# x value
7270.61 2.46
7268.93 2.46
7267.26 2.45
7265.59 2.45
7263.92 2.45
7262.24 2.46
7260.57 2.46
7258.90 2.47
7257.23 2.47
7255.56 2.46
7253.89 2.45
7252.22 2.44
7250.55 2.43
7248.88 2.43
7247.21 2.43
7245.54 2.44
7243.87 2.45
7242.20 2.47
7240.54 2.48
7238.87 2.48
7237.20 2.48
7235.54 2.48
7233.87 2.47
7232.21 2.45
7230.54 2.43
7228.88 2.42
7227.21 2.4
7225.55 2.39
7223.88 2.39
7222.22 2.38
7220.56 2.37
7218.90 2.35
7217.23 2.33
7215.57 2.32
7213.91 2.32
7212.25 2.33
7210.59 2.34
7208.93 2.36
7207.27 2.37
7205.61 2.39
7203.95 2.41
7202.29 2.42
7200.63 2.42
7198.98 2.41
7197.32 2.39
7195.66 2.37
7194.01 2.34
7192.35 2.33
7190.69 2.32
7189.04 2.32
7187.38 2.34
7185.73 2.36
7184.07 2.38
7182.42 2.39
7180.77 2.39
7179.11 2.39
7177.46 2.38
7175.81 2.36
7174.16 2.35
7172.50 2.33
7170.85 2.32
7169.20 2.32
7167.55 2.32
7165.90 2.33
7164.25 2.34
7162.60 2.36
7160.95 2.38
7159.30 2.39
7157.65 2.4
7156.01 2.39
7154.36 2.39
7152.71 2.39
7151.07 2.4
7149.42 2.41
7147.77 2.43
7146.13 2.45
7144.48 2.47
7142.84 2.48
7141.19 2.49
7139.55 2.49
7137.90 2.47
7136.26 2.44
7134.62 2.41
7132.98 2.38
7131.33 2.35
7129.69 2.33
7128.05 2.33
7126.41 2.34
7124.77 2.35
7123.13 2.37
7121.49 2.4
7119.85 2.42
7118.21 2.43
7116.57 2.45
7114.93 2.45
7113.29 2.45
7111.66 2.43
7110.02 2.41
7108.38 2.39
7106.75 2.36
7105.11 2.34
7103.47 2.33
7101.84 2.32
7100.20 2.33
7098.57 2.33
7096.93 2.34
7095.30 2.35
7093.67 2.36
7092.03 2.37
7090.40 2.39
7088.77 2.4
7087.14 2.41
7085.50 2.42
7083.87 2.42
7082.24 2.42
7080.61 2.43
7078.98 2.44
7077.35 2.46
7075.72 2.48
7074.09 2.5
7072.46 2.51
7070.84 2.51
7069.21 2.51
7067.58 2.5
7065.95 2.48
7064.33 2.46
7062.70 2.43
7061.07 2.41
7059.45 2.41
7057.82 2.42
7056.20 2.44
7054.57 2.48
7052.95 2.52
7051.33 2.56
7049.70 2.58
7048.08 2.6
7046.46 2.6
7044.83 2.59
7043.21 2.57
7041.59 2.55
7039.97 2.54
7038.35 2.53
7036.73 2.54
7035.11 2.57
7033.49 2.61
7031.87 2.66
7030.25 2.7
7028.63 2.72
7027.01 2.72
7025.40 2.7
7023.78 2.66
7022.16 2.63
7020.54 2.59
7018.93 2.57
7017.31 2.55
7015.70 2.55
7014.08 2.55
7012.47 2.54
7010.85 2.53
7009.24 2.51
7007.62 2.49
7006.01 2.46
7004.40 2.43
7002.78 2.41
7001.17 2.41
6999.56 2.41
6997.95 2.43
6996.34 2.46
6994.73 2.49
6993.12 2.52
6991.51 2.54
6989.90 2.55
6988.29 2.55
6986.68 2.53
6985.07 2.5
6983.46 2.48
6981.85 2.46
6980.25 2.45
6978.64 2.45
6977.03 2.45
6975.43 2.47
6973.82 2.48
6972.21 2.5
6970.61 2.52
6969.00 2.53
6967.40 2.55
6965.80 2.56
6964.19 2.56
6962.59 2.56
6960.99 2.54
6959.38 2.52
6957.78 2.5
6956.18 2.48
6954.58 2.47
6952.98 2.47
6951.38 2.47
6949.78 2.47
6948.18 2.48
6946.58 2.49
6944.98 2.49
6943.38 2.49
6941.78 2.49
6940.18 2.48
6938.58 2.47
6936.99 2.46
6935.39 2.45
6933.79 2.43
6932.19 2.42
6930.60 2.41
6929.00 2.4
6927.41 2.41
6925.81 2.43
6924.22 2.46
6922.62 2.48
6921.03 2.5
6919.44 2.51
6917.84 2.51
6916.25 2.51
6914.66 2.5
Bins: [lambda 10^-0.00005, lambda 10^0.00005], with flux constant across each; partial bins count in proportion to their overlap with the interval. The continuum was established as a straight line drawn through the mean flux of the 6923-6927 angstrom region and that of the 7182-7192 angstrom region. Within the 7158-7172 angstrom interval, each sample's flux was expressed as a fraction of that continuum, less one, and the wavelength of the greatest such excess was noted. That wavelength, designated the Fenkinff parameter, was 7159.30 angstrom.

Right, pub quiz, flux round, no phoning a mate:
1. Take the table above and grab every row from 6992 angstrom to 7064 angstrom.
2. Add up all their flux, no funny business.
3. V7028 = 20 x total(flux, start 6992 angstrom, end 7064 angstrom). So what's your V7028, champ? 2233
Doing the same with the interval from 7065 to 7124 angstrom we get 1738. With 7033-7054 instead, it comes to 667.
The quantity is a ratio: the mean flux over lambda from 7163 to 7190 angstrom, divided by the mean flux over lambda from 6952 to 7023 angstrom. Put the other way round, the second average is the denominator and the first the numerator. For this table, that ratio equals 0.94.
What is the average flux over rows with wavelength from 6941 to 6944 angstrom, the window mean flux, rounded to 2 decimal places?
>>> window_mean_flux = 2.49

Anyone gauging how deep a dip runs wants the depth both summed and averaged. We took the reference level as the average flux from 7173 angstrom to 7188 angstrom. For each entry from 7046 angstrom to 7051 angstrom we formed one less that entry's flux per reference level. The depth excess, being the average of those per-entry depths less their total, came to 0.19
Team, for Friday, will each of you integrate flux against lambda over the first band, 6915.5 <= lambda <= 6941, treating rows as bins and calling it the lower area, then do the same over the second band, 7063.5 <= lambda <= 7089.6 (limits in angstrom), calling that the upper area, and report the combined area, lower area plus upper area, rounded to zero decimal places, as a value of 127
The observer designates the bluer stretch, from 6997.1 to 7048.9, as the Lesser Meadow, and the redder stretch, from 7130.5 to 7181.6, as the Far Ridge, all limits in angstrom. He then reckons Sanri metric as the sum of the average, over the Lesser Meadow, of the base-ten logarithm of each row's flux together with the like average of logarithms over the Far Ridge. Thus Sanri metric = 0.787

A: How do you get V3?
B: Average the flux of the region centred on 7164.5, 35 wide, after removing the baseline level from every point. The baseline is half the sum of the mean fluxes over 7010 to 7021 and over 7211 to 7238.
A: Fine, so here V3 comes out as -0.10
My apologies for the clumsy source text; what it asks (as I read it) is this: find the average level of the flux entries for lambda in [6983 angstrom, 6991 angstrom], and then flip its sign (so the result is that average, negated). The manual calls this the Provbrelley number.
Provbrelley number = -2.52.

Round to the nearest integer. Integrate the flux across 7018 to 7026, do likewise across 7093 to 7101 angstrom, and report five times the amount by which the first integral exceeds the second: 11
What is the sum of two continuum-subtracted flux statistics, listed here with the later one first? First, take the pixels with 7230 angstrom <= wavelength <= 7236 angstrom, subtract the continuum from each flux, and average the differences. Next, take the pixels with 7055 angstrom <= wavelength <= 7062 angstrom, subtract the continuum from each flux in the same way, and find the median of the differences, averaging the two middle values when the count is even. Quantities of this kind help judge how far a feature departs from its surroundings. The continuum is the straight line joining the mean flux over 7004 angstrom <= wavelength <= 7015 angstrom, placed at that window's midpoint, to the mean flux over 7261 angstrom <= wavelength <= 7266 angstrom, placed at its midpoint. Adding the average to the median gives -0.08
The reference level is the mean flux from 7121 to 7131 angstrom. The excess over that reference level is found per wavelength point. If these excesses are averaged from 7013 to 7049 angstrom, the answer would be 0.251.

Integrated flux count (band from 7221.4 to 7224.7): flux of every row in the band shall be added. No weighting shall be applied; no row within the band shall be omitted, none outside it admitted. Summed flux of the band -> 4.8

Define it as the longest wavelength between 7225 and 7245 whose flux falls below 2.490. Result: 7243.87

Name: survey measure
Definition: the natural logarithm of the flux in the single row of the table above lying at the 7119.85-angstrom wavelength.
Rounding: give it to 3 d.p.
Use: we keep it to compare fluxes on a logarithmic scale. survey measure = 0.884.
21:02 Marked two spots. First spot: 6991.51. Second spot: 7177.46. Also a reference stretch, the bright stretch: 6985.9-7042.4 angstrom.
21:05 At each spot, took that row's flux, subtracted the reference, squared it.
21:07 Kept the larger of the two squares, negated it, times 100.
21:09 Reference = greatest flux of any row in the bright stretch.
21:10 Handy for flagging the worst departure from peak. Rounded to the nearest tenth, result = -11.6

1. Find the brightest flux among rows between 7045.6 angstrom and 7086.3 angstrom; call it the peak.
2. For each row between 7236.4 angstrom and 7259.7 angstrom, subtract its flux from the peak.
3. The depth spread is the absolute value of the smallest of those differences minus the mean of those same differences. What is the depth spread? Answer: 0.02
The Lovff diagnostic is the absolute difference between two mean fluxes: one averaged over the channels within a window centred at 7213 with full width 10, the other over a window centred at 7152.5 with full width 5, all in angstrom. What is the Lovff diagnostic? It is 0.060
